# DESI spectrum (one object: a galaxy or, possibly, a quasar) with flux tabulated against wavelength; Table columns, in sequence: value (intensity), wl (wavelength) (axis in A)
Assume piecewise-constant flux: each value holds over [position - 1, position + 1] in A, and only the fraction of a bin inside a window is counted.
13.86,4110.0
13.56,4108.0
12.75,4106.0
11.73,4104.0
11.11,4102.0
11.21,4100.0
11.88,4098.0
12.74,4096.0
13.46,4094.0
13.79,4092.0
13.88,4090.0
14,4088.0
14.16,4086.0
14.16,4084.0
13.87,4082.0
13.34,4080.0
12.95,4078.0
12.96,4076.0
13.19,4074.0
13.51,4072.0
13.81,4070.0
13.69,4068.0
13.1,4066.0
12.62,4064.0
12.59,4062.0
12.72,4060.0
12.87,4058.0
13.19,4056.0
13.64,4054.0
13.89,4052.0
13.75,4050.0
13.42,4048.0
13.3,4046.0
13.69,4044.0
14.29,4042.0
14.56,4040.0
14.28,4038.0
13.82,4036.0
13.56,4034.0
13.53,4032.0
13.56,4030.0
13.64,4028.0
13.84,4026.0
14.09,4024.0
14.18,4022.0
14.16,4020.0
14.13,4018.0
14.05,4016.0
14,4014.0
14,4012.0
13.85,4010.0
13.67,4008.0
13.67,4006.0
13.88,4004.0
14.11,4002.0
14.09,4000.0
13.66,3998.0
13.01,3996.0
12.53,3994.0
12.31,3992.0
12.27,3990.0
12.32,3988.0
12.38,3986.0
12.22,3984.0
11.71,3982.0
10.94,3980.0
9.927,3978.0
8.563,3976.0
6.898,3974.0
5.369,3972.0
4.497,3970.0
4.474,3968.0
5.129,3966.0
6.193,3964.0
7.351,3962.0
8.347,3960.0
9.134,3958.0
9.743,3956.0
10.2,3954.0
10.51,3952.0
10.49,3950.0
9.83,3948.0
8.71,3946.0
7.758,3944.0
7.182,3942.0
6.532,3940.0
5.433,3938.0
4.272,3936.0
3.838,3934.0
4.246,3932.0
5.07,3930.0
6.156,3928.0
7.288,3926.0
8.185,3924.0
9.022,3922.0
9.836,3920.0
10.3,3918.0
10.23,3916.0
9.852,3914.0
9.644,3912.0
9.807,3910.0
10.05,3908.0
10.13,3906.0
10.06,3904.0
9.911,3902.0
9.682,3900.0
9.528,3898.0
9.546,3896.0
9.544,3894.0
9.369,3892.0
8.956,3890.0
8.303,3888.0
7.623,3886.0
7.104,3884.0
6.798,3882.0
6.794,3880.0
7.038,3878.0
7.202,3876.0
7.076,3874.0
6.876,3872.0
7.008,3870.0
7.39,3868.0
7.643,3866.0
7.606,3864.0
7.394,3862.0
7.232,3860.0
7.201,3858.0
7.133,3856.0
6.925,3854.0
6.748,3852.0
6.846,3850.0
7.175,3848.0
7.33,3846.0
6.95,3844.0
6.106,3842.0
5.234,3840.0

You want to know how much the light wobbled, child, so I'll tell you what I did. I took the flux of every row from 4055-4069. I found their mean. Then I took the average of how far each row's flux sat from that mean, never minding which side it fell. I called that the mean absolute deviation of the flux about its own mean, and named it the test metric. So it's 0.31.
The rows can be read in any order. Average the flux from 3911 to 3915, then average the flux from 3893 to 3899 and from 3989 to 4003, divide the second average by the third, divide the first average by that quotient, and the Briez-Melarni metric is 13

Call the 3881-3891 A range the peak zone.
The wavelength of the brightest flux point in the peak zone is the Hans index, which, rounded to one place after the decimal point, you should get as 3890.0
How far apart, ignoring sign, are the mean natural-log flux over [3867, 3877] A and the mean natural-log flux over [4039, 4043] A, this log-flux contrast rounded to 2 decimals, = 0.71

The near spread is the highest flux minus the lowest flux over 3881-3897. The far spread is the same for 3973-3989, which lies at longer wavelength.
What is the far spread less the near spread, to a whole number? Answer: 3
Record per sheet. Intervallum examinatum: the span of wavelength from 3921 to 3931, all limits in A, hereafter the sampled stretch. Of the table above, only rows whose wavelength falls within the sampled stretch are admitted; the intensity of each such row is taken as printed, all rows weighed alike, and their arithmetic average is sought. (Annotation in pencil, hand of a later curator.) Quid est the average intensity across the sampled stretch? 7.1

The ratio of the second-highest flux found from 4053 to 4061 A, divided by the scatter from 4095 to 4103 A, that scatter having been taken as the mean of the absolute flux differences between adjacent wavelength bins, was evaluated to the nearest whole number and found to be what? 24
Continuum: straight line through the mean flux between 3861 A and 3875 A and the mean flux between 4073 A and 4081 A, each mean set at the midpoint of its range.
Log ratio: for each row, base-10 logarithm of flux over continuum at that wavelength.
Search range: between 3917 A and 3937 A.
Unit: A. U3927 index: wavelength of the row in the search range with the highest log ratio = 3918.0 A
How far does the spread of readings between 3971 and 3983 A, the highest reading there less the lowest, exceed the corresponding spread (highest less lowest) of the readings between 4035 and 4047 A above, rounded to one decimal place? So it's 5.1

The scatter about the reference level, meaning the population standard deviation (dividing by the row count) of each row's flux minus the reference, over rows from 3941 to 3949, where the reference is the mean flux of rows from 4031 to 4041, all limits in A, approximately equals 1.00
